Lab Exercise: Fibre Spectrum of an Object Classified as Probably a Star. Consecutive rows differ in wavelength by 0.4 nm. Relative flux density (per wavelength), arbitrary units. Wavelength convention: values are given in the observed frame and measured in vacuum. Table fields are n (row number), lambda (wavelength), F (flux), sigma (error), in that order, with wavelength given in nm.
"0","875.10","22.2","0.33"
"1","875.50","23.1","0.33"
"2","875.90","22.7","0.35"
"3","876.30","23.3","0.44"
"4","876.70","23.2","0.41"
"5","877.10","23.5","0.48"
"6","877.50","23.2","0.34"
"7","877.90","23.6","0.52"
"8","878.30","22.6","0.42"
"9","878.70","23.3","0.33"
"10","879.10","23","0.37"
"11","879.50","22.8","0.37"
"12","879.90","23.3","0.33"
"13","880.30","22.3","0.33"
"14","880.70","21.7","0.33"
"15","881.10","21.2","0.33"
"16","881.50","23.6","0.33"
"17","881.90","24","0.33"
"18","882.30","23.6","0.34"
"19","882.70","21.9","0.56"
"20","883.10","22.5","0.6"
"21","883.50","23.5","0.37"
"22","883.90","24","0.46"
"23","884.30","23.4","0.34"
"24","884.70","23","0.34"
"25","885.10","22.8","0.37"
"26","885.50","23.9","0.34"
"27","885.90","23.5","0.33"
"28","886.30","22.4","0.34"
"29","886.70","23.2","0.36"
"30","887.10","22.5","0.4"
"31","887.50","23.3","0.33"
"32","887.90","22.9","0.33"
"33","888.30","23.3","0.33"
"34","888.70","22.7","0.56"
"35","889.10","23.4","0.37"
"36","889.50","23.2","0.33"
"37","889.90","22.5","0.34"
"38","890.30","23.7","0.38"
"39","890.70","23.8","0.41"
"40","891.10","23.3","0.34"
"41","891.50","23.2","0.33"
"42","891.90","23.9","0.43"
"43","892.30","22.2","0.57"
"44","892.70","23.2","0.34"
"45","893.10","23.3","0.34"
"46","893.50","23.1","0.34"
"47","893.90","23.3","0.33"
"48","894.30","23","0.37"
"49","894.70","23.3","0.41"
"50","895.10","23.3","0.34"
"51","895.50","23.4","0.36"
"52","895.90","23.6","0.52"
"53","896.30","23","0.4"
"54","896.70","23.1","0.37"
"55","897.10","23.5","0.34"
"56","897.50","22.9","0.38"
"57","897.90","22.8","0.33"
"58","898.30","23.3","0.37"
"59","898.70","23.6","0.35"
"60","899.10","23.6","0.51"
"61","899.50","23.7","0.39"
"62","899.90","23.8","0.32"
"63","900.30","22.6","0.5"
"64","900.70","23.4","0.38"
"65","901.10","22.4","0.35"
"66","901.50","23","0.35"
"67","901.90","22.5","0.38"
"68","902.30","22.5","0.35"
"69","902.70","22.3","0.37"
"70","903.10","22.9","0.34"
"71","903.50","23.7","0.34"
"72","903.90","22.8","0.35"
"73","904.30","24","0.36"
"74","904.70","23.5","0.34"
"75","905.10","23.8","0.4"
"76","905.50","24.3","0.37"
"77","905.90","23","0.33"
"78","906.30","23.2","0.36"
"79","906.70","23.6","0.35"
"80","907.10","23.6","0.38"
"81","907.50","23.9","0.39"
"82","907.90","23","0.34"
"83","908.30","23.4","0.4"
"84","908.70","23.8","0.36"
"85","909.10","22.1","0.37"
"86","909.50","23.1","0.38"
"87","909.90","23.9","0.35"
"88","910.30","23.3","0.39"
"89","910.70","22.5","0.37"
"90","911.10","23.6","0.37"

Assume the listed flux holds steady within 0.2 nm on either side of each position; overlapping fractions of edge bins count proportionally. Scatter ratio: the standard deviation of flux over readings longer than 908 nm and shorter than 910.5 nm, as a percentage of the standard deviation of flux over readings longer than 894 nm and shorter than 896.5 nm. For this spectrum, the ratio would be 277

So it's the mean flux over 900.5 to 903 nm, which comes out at 22.7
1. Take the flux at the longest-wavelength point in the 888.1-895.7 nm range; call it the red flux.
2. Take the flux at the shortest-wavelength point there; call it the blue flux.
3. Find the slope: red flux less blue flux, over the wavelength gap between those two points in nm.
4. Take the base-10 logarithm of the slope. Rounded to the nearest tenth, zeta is -1.9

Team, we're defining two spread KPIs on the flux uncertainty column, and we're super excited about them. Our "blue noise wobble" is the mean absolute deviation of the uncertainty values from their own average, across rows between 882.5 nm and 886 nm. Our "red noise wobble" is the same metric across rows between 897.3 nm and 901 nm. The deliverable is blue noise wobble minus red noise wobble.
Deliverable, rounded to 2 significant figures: 0.035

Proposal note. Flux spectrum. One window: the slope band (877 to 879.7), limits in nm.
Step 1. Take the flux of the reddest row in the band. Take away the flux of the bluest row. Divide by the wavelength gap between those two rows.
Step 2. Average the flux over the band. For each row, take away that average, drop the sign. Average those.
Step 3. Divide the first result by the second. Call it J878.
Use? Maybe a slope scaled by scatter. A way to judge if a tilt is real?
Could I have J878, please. -1.0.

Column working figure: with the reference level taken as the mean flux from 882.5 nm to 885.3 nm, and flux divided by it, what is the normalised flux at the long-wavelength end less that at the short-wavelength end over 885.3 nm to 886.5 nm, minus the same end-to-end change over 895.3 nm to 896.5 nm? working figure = -0.048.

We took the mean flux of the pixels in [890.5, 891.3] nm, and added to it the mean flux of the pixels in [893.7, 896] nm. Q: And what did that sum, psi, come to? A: 46.9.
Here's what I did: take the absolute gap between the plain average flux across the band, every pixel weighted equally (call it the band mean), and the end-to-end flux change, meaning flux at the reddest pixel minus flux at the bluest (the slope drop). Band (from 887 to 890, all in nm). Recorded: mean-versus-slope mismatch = 23.0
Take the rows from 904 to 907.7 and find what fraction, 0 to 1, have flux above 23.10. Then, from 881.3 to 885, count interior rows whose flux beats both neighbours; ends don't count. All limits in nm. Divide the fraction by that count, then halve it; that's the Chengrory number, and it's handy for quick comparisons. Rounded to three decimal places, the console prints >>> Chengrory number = 0.222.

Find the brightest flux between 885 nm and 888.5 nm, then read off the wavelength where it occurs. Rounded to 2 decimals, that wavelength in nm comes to 885.50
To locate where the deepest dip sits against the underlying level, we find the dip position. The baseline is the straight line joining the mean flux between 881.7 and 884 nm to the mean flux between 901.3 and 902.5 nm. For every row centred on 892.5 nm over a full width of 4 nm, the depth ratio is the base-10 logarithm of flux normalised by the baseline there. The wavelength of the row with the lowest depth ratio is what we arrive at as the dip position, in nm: 892.30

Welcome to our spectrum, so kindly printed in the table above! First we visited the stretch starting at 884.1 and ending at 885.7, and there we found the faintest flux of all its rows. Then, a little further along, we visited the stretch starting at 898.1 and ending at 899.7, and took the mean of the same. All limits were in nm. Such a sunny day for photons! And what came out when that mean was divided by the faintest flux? 1.03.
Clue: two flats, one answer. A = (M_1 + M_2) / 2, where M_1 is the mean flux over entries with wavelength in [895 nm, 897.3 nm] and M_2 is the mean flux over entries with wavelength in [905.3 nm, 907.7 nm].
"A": 23.5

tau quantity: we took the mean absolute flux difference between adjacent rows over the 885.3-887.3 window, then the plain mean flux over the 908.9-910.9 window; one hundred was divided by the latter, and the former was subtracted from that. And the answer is 3.60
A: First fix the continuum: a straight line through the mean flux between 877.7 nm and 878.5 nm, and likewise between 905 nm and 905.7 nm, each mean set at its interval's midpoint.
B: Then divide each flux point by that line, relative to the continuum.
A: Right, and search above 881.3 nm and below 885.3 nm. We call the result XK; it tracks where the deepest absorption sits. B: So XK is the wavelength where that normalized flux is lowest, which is 882.70 nm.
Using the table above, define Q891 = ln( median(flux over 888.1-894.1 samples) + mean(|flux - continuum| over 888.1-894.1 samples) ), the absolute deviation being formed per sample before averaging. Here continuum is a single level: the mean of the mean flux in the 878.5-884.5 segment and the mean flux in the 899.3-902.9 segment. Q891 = 3.17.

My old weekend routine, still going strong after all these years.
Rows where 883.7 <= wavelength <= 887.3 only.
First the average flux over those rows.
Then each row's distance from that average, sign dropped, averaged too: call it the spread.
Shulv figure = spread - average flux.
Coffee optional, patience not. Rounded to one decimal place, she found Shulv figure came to -22.7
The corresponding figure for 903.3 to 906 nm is -23.2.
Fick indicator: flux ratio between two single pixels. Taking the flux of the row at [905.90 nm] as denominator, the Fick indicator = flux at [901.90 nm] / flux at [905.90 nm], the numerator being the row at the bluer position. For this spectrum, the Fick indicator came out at 0.98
